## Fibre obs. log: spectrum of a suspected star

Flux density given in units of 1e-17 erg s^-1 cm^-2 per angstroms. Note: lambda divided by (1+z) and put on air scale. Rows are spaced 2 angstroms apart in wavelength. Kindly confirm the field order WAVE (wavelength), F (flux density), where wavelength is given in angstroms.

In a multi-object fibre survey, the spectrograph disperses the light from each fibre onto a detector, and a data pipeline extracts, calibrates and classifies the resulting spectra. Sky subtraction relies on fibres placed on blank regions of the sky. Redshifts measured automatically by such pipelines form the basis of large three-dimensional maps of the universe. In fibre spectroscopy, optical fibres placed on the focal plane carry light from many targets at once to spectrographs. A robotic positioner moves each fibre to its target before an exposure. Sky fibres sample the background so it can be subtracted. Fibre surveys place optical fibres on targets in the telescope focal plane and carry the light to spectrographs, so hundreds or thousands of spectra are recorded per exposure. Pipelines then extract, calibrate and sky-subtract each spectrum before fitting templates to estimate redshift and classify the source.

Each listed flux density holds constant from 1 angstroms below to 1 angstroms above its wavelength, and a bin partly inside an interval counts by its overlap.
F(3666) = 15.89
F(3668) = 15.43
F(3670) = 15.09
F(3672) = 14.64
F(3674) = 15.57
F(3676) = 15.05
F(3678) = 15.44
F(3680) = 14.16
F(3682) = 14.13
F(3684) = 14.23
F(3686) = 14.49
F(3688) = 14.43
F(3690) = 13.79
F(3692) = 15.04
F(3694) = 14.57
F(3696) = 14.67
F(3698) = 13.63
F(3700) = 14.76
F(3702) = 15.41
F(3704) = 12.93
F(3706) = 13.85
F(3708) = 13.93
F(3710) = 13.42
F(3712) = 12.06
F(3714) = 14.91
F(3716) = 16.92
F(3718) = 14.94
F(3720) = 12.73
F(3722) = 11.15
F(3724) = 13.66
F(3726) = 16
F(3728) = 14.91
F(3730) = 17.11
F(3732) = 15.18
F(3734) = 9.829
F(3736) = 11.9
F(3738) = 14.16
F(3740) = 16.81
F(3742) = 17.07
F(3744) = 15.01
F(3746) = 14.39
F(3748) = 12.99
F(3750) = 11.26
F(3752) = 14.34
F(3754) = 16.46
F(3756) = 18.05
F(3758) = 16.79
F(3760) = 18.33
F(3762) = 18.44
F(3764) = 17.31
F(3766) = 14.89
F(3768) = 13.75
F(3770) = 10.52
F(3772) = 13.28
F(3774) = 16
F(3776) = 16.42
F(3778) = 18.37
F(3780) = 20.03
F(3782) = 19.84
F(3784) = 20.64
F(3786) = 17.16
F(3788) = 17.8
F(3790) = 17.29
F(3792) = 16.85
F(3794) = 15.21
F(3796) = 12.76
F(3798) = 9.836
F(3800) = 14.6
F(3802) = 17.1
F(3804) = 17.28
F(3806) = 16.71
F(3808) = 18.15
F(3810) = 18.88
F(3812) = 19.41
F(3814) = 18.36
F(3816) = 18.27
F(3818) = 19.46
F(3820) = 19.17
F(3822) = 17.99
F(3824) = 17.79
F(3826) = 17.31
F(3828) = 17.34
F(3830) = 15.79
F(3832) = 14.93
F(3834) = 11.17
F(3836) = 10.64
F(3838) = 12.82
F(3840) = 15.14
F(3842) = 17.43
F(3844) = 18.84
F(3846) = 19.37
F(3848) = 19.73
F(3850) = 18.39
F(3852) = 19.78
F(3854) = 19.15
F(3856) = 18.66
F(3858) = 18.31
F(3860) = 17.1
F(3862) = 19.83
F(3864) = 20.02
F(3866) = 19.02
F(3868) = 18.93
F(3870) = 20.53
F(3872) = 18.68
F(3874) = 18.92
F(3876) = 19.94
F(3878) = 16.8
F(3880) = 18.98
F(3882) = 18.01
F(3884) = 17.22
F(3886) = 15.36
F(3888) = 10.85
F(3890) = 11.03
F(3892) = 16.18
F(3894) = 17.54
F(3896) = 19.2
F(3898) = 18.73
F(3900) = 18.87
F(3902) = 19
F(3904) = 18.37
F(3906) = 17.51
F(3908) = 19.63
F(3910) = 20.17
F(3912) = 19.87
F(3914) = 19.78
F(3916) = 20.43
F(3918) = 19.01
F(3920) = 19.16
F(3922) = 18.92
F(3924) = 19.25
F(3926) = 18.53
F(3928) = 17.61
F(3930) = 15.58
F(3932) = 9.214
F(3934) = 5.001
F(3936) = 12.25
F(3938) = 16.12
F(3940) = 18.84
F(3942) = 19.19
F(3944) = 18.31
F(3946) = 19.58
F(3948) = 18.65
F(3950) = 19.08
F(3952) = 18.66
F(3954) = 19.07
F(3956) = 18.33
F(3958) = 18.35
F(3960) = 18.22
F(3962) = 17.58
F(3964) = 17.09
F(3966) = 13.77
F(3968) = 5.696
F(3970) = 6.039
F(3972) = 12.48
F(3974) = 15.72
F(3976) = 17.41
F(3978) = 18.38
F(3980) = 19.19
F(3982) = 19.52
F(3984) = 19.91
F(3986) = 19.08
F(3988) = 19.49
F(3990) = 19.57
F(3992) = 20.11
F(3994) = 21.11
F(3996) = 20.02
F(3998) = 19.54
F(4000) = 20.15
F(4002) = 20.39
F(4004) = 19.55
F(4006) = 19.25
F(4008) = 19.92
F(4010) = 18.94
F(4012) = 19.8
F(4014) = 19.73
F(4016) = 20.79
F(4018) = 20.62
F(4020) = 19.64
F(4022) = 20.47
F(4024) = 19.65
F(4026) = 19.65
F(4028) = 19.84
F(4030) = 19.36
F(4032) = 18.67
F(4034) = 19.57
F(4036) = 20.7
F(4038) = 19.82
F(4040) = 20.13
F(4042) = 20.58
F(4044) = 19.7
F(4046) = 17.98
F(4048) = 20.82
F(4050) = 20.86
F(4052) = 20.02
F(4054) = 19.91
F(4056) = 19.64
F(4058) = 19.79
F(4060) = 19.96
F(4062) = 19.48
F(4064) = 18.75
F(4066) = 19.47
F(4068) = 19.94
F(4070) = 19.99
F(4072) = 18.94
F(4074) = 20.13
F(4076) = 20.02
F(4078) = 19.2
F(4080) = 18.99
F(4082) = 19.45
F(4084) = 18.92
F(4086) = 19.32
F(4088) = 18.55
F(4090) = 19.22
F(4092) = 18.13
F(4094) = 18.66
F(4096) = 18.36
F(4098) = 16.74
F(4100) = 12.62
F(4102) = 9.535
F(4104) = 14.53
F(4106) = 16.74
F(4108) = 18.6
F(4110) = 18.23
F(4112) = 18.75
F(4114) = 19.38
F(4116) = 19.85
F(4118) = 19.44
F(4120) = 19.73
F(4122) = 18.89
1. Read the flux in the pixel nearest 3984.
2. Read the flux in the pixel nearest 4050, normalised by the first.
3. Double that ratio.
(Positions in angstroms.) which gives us 2.1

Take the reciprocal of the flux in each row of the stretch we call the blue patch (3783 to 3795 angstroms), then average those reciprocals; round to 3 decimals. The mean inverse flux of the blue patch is 0.058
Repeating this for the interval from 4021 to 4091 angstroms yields 0.051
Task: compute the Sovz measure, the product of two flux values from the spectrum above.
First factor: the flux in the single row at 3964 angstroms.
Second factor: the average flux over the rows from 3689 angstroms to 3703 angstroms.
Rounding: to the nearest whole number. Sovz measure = 249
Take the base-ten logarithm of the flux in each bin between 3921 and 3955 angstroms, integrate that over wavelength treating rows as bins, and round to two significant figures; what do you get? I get 41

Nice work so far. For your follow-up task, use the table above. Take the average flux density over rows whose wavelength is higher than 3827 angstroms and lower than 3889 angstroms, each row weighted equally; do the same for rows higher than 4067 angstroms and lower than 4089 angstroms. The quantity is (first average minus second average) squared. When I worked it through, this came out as 4.2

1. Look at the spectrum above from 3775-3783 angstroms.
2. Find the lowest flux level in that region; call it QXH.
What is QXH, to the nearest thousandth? 16.420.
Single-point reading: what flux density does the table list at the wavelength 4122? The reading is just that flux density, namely 18.89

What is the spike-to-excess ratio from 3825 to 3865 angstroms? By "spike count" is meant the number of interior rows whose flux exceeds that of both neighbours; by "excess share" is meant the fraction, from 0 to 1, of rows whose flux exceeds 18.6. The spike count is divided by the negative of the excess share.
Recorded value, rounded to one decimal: -7.5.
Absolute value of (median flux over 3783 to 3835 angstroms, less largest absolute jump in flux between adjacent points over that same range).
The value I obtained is 12.5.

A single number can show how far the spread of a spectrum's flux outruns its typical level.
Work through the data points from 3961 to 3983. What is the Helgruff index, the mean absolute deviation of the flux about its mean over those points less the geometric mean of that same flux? -9.9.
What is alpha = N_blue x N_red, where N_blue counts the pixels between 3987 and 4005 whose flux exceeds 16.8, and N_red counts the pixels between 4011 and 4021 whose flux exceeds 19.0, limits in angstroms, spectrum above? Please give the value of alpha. 45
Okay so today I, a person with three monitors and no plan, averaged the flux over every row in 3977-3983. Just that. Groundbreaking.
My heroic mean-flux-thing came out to 19.0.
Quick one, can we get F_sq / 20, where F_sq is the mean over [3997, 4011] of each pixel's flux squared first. 19.4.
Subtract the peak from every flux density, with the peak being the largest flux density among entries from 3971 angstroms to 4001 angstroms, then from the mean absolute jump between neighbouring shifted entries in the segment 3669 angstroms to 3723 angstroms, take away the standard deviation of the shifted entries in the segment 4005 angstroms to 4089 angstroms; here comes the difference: 0.3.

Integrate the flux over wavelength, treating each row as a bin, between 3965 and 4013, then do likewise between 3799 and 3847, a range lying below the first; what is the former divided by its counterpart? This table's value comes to 1.05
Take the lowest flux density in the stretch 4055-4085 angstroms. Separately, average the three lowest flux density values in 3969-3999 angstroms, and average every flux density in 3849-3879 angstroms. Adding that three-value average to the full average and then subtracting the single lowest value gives 11.6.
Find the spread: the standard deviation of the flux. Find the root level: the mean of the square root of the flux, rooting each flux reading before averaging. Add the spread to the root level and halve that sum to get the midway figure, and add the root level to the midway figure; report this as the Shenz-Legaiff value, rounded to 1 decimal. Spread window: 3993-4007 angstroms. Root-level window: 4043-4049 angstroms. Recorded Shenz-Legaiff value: 6.9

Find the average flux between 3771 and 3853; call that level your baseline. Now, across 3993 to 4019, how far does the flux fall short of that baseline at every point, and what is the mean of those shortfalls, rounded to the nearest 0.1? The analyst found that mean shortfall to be -3.1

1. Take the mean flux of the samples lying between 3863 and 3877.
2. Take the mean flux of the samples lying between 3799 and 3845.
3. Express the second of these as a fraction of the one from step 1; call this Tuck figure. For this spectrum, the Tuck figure 0.86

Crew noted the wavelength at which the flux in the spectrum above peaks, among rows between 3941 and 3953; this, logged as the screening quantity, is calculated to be 3946 angstroms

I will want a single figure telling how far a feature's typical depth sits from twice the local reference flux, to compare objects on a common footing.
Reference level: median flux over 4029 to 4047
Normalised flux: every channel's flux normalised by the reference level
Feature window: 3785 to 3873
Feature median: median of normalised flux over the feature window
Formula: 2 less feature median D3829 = 1.09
